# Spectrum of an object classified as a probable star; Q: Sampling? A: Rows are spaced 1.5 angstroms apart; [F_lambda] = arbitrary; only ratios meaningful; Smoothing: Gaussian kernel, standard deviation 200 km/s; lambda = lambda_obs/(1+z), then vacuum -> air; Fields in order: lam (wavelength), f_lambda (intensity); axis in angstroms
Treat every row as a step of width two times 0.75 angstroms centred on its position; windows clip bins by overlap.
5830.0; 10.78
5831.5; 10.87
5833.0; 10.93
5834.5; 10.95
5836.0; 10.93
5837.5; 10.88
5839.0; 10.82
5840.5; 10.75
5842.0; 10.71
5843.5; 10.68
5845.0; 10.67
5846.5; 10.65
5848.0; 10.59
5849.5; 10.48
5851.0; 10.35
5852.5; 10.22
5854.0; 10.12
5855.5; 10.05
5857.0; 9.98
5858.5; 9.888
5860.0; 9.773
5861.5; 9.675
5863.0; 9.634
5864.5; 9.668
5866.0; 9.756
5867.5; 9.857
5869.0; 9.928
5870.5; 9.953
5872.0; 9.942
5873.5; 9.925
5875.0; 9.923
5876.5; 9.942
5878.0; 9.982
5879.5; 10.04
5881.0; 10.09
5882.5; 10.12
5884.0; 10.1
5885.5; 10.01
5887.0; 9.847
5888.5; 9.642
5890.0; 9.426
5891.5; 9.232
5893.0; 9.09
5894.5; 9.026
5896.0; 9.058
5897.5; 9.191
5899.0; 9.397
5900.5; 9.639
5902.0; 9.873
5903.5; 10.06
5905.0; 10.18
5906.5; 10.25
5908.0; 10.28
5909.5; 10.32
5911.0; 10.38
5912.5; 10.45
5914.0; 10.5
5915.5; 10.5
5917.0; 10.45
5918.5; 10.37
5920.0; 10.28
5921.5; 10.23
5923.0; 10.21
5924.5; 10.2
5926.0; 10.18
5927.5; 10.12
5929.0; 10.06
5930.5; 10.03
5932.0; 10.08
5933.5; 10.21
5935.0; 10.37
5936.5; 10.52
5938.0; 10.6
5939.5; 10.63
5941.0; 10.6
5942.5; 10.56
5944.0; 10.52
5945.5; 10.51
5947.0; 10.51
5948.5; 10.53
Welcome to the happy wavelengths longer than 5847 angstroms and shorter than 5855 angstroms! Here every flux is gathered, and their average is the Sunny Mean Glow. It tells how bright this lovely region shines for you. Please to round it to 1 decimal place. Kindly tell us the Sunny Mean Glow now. 10.4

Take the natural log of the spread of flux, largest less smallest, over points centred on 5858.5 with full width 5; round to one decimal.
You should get -1.6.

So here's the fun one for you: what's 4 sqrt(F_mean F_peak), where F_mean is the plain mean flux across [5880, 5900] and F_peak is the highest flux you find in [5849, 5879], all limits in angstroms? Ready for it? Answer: 40.0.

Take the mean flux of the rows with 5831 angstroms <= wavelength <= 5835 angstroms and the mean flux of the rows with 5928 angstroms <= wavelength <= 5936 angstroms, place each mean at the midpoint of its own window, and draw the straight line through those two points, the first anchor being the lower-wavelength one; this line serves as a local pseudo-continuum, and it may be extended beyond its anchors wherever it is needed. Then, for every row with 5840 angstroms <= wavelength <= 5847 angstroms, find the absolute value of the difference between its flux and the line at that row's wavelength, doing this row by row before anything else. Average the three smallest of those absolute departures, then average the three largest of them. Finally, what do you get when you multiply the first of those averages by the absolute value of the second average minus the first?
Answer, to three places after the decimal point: 0.003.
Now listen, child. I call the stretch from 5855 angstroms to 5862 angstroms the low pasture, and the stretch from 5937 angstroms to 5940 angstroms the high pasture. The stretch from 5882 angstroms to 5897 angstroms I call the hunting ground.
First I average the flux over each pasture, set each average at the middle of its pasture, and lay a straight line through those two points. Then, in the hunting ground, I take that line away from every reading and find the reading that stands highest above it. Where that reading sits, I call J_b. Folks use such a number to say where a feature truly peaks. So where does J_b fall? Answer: 5882.5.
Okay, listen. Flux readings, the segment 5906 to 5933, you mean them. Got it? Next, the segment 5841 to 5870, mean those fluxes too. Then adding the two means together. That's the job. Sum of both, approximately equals 20.4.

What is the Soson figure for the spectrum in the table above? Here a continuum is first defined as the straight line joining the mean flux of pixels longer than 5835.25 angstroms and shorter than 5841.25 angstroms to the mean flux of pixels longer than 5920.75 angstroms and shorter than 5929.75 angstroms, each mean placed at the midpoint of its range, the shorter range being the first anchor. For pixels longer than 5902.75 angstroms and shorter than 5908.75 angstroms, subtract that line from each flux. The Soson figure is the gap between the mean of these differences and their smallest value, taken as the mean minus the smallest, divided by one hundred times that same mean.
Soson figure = -0.012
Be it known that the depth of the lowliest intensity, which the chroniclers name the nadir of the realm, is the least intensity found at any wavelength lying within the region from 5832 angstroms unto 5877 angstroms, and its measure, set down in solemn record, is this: 9.634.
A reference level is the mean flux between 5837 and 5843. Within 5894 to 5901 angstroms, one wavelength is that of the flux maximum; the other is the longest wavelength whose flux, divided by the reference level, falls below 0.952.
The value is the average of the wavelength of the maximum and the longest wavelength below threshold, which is 5900.5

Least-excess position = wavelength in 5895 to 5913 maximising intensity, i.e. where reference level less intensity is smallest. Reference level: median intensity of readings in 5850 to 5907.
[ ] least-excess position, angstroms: 5912.5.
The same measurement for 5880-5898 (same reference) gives 5882.5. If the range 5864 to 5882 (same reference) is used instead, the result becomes 5881.0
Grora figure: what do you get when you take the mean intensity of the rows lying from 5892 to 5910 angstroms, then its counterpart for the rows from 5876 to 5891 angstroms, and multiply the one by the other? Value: 96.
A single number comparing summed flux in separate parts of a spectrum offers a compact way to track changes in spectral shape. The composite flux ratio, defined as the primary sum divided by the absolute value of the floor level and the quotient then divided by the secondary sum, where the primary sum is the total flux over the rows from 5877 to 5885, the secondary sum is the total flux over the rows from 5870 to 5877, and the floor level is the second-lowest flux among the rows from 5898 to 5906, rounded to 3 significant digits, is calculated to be 0.105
